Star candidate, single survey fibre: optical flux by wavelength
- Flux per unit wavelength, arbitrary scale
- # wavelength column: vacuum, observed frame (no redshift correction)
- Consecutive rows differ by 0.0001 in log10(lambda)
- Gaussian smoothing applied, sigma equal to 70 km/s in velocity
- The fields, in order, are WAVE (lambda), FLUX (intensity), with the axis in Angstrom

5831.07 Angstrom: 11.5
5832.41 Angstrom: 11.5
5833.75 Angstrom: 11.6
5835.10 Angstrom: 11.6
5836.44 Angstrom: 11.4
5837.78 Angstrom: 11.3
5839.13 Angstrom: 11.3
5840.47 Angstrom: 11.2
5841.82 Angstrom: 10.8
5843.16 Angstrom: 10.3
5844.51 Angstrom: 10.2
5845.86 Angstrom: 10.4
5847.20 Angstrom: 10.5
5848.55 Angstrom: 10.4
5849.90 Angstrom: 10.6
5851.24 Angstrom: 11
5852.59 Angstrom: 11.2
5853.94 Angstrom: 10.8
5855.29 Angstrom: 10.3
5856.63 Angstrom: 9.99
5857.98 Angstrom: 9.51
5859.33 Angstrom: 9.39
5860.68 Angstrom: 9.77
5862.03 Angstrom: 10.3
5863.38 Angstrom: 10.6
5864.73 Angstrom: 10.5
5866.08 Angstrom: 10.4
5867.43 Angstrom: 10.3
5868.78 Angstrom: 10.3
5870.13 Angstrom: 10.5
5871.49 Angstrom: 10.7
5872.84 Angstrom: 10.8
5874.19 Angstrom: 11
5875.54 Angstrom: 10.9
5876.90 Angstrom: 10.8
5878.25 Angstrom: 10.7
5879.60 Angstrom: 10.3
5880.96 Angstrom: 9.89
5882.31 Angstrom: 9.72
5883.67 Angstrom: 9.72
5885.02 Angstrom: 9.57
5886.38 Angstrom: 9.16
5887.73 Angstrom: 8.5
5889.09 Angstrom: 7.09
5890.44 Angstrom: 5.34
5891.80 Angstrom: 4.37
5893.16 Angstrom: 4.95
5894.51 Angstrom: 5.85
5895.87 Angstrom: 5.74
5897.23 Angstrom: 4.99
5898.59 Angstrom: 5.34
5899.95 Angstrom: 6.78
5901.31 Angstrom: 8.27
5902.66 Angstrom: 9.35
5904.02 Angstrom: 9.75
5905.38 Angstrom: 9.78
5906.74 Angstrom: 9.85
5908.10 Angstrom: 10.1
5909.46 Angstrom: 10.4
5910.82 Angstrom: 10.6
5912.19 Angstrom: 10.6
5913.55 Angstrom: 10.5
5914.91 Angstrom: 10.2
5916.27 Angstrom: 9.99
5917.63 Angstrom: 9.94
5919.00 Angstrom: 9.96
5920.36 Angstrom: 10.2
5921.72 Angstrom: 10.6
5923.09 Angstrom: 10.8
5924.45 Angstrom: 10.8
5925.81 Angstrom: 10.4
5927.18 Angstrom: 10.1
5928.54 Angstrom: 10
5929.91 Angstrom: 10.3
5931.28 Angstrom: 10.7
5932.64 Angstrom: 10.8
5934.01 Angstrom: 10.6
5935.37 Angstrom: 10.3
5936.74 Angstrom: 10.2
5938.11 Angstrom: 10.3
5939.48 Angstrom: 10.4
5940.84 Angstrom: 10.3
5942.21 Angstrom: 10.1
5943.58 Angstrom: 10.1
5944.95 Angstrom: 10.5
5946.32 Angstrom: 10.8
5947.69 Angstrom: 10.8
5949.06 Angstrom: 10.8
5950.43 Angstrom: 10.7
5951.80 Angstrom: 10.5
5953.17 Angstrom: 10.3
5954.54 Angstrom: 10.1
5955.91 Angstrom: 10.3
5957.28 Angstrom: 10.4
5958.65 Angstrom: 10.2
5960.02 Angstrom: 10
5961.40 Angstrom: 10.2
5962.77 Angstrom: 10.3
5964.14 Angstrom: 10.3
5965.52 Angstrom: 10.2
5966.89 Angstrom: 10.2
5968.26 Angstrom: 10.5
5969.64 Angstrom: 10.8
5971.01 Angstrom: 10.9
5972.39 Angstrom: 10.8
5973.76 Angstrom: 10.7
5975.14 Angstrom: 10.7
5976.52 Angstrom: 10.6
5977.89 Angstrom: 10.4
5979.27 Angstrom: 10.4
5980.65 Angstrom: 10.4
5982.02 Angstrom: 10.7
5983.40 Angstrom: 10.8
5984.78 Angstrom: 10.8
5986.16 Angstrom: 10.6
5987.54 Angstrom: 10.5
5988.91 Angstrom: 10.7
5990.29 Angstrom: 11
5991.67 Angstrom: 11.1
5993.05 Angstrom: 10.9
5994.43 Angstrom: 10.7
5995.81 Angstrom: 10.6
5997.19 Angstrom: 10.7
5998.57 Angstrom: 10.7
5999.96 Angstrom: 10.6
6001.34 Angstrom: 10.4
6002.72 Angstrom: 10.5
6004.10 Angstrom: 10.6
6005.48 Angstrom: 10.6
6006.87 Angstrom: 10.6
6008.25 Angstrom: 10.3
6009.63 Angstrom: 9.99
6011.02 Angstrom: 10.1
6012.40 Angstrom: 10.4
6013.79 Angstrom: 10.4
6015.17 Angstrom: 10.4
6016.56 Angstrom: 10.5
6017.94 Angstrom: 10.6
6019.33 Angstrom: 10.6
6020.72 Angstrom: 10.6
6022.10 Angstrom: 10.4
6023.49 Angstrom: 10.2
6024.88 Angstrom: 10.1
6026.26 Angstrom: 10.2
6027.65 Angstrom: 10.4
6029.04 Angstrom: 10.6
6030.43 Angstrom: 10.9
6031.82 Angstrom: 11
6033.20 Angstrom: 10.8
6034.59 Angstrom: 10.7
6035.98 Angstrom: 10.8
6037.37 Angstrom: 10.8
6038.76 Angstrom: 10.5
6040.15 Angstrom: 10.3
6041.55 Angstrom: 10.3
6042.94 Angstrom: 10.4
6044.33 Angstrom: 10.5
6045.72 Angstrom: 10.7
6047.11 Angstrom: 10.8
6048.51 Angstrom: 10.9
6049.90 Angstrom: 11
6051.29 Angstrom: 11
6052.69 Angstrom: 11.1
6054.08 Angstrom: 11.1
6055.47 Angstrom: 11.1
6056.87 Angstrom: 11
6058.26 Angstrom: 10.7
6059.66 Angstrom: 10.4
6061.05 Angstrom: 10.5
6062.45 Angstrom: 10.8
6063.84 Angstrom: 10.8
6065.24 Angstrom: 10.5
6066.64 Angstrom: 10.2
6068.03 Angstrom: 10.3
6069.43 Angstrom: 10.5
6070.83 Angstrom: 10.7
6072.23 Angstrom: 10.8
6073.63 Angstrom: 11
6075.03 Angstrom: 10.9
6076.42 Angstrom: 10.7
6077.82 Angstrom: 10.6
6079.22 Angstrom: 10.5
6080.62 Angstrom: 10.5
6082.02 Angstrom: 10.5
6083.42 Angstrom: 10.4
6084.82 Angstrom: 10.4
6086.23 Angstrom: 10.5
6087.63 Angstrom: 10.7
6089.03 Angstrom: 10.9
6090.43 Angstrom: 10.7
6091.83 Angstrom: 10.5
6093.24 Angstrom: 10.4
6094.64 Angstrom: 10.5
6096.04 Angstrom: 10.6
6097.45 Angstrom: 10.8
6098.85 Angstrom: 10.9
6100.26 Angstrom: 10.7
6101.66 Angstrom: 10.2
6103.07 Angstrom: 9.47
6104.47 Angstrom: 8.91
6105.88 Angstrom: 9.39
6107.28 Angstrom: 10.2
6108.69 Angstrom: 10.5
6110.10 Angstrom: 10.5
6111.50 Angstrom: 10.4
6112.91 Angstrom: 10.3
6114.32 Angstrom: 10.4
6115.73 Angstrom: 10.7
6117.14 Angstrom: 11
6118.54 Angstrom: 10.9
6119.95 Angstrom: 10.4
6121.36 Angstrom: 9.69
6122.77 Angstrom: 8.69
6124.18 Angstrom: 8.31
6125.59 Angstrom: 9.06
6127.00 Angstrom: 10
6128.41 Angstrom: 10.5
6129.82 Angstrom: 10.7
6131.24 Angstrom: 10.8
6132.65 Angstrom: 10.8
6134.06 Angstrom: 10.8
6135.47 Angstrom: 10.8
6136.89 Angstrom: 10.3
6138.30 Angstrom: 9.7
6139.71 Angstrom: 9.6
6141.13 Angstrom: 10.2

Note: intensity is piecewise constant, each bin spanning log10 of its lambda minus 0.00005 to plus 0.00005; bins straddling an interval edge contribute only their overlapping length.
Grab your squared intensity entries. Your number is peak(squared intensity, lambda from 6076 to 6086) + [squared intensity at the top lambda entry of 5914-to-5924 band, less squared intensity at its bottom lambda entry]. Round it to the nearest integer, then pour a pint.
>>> 127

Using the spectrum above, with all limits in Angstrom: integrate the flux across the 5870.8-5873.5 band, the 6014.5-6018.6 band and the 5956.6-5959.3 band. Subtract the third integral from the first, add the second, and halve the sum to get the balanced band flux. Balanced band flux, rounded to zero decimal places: 22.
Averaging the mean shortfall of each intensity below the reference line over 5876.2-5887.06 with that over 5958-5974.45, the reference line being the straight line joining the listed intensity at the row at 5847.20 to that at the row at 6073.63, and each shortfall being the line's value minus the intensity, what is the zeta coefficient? 0.47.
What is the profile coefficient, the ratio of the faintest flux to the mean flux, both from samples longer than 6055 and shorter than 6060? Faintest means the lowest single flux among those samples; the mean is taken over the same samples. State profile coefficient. 0.963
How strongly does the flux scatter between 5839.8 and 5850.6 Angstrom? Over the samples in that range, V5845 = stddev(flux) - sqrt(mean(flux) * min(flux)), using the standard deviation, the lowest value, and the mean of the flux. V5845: -10.1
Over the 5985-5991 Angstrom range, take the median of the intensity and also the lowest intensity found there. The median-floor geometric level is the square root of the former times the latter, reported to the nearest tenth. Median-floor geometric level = 10.6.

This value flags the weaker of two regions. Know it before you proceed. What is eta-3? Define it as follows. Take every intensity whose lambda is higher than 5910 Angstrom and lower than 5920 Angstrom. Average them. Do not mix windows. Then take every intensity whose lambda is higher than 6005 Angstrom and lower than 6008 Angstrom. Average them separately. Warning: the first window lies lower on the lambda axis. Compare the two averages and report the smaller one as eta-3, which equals 10.3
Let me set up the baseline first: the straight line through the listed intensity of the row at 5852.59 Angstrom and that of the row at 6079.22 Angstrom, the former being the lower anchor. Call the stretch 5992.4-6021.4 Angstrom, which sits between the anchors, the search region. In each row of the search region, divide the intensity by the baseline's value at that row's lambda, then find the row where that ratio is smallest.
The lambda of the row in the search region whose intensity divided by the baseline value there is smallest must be 6009.63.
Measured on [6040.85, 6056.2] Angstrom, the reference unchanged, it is 6041.55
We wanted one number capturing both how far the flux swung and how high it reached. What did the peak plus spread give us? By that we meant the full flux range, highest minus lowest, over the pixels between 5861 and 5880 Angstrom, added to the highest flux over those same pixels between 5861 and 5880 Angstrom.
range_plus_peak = 11.70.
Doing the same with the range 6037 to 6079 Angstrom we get 12.00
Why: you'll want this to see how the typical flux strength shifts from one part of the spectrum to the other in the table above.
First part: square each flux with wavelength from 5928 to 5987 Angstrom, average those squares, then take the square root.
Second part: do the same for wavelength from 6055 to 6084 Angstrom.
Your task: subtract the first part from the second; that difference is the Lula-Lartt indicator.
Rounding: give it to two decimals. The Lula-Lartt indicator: 0.18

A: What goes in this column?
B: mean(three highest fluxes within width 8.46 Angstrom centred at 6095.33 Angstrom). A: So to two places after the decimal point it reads 10.77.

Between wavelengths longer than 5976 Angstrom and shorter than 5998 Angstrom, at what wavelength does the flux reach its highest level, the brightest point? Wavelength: 5991.67 Angstrom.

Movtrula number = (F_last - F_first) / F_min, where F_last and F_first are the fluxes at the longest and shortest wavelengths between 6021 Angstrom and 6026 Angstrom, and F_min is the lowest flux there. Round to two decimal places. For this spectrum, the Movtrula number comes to -0.03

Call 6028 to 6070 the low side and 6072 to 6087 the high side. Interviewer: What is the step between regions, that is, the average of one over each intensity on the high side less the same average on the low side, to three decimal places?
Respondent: 0.001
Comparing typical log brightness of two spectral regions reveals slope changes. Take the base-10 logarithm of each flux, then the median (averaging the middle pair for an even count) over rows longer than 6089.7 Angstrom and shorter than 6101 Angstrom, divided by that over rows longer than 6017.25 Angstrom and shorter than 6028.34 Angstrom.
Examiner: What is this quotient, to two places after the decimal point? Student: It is 1.01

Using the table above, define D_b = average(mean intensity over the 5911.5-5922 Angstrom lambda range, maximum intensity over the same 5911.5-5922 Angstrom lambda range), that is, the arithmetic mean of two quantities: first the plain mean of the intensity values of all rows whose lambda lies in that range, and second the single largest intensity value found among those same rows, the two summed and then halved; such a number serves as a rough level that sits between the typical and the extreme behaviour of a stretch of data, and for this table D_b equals 10.4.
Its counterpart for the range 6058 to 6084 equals 10.8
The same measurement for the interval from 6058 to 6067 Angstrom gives 10.7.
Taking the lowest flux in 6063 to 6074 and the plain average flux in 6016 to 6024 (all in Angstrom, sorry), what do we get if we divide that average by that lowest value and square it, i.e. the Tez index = 1.06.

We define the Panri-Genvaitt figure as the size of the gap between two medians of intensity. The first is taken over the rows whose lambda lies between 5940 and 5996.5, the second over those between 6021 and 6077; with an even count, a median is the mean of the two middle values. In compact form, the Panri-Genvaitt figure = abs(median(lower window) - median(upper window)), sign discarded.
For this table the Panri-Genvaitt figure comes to 0.20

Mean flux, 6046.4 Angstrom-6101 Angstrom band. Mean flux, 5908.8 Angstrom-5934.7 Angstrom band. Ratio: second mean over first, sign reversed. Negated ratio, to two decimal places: -0.97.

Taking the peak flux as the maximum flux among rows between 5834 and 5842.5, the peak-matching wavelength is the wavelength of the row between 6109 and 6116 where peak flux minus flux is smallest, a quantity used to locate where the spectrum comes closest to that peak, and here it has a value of 6115.73 Angstrom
